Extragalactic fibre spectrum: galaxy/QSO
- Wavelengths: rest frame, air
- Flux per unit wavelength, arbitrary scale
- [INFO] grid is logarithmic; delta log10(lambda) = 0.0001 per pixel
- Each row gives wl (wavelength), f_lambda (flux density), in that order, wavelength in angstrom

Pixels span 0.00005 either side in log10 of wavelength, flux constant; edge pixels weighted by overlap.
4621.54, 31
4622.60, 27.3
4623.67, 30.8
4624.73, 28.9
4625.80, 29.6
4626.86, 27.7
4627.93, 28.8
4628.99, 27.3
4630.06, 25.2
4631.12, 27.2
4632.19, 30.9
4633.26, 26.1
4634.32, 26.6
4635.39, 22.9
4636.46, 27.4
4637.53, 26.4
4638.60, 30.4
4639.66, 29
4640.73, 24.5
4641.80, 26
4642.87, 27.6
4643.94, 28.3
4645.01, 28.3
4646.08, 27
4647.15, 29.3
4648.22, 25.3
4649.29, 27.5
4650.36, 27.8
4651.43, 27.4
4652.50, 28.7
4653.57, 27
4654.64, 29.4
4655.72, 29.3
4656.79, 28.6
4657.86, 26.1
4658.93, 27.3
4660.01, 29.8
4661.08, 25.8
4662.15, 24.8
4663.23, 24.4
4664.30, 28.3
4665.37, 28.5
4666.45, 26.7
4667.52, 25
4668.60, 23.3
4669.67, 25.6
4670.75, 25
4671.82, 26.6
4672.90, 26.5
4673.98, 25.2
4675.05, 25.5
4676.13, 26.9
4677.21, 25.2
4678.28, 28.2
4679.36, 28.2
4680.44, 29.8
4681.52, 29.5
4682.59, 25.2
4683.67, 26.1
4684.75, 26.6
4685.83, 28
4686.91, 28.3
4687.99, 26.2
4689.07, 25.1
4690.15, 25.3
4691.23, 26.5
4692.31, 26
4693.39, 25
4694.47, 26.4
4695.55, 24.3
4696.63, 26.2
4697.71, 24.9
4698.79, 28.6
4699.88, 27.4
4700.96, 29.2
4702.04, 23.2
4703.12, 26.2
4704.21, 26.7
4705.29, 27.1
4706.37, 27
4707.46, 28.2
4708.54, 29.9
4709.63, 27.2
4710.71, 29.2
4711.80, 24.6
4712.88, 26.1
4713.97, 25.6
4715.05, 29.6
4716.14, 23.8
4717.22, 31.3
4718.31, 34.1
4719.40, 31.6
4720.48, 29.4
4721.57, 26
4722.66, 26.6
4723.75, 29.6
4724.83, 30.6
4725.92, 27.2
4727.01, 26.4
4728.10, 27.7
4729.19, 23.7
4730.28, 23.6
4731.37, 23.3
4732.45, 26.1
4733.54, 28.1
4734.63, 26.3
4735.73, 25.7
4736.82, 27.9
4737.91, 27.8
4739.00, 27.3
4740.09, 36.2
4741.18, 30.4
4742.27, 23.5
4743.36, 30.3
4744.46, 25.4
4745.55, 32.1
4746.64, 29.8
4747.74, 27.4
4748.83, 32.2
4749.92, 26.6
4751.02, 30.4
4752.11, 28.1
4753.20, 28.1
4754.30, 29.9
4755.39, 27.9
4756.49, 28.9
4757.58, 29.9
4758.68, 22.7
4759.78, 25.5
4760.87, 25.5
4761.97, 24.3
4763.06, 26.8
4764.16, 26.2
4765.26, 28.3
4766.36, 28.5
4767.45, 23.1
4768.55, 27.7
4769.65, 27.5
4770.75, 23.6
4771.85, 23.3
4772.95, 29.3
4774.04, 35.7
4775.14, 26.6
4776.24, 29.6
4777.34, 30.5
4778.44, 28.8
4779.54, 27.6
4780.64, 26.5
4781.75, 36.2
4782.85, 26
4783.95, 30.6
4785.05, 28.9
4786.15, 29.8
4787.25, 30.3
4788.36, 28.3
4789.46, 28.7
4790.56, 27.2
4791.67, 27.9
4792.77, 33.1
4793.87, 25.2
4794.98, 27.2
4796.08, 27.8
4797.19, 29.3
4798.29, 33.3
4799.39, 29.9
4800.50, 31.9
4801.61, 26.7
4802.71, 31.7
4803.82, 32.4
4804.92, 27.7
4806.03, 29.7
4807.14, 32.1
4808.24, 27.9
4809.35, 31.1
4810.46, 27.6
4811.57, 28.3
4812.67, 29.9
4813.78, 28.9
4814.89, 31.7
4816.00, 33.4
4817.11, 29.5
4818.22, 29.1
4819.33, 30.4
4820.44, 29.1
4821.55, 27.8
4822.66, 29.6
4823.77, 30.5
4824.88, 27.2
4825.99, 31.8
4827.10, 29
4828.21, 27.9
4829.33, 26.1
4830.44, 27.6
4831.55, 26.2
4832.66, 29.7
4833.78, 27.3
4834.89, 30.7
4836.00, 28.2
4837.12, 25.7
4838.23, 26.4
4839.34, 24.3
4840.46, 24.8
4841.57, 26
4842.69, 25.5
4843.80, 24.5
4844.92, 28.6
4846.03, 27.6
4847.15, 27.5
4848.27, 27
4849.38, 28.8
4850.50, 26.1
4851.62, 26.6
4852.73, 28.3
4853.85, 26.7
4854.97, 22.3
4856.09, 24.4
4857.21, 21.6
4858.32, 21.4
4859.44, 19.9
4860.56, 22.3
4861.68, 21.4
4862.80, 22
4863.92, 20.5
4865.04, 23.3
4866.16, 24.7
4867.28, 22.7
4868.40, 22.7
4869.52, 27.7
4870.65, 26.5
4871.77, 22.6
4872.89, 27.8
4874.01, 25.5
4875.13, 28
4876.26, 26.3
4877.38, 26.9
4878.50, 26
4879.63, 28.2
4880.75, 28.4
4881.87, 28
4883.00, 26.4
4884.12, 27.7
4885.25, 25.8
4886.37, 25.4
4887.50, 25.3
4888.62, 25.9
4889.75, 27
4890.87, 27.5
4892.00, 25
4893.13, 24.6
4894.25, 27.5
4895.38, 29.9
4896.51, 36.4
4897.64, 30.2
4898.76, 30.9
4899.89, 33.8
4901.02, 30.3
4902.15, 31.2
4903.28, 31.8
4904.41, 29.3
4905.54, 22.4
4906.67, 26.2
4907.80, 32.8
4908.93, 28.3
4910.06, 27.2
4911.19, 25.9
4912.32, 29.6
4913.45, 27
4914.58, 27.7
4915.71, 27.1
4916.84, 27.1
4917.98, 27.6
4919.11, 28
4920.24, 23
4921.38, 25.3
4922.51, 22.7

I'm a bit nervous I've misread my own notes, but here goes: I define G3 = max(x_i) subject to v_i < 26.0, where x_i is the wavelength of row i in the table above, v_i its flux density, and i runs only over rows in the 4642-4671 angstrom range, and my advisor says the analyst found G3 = 4670.75 angstrom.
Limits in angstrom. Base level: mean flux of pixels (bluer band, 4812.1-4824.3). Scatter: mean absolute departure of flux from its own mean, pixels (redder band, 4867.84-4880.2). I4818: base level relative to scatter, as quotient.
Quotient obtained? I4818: 20.6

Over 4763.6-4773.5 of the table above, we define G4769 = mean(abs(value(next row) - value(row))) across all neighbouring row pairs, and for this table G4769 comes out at 2.8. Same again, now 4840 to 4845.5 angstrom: 1.7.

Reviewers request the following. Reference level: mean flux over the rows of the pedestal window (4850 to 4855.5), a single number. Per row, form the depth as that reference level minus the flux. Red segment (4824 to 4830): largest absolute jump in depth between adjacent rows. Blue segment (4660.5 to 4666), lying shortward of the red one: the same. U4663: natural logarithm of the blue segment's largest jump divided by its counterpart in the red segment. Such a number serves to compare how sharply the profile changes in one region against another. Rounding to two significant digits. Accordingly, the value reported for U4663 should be -0.17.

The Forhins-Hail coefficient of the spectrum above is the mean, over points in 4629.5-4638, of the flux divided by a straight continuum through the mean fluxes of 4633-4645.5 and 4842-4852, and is 0.99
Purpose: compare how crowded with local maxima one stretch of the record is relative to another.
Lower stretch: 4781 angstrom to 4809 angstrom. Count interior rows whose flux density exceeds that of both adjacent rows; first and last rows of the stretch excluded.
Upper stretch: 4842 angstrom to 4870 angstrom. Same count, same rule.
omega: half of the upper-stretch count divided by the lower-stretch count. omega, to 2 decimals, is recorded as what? 0.44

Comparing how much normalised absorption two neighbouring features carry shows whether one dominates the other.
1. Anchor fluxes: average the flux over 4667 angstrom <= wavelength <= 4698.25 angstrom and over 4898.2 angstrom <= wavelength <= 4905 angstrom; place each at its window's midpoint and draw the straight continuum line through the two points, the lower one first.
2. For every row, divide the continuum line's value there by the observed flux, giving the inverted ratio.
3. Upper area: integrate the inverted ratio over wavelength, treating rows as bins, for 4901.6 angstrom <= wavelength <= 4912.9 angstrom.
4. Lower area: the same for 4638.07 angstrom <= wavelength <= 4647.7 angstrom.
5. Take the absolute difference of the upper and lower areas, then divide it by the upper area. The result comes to 0.3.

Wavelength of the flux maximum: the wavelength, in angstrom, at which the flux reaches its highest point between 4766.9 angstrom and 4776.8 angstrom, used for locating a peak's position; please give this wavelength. 4774.04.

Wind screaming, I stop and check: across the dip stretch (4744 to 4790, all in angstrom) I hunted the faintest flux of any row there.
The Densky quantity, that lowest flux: 22.7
